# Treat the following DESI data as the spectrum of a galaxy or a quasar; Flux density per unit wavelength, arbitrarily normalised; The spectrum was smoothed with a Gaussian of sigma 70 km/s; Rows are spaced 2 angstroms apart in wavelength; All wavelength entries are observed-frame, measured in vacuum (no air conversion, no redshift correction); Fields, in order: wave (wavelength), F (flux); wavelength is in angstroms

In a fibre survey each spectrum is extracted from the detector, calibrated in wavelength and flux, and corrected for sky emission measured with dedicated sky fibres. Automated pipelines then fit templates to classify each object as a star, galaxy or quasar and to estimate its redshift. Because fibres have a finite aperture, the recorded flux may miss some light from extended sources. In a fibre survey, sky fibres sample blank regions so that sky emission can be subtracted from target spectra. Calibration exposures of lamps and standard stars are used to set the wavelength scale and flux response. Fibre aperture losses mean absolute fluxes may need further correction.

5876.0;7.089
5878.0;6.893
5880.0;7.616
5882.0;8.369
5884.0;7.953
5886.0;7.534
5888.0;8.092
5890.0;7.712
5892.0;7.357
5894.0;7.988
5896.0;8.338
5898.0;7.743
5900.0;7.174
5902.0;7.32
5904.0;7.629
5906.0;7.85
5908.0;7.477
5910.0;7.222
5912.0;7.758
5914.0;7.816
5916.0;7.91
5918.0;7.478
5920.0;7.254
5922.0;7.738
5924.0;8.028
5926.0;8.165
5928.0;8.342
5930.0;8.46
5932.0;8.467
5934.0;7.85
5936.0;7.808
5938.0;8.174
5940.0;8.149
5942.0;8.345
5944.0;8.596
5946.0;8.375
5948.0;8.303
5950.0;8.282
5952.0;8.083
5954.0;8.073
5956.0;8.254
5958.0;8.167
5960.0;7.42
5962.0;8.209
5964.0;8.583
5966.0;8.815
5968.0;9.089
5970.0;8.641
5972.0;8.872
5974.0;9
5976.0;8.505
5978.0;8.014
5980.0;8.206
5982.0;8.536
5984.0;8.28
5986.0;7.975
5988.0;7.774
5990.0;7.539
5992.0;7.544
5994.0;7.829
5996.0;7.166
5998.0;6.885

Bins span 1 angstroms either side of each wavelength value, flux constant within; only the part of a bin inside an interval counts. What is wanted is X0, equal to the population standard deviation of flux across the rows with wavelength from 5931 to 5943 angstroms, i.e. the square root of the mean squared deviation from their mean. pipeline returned 0.24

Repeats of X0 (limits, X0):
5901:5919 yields 0.23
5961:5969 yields 0.32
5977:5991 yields 0.31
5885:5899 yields 0.31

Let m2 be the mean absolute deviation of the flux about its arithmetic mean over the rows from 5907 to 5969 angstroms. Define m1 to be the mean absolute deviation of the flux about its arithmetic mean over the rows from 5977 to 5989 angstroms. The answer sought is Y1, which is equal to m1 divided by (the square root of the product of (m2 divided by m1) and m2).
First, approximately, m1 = 0.21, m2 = 0.34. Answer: 0.28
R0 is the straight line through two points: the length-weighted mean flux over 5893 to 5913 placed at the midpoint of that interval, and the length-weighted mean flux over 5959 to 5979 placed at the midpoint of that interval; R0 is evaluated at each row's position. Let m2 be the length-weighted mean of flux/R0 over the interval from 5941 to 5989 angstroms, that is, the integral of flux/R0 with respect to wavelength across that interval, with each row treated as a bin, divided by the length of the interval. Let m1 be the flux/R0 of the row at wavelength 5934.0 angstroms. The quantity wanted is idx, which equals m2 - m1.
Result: 0.013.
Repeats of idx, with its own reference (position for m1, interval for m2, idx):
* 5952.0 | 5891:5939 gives 0.025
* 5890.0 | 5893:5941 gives -0.030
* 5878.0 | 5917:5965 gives 0.054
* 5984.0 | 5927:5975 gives 0.058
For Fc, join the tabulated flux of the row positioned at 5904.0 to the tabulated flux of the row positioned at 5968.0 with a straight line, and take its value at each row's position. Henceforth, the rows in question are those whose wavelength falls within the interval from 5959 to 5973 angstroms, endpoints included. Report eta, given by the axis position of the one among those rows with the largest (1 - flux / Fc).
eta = 5960.0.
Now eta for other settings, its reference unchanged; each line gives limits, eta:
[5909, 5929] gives 5920.0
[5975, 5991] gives 5990.0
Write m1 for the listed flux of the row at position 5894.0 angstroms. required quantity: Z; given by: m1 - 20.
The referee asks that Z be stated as -12.0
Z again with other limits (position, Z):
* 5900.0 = -12.8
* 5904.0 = -12.4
